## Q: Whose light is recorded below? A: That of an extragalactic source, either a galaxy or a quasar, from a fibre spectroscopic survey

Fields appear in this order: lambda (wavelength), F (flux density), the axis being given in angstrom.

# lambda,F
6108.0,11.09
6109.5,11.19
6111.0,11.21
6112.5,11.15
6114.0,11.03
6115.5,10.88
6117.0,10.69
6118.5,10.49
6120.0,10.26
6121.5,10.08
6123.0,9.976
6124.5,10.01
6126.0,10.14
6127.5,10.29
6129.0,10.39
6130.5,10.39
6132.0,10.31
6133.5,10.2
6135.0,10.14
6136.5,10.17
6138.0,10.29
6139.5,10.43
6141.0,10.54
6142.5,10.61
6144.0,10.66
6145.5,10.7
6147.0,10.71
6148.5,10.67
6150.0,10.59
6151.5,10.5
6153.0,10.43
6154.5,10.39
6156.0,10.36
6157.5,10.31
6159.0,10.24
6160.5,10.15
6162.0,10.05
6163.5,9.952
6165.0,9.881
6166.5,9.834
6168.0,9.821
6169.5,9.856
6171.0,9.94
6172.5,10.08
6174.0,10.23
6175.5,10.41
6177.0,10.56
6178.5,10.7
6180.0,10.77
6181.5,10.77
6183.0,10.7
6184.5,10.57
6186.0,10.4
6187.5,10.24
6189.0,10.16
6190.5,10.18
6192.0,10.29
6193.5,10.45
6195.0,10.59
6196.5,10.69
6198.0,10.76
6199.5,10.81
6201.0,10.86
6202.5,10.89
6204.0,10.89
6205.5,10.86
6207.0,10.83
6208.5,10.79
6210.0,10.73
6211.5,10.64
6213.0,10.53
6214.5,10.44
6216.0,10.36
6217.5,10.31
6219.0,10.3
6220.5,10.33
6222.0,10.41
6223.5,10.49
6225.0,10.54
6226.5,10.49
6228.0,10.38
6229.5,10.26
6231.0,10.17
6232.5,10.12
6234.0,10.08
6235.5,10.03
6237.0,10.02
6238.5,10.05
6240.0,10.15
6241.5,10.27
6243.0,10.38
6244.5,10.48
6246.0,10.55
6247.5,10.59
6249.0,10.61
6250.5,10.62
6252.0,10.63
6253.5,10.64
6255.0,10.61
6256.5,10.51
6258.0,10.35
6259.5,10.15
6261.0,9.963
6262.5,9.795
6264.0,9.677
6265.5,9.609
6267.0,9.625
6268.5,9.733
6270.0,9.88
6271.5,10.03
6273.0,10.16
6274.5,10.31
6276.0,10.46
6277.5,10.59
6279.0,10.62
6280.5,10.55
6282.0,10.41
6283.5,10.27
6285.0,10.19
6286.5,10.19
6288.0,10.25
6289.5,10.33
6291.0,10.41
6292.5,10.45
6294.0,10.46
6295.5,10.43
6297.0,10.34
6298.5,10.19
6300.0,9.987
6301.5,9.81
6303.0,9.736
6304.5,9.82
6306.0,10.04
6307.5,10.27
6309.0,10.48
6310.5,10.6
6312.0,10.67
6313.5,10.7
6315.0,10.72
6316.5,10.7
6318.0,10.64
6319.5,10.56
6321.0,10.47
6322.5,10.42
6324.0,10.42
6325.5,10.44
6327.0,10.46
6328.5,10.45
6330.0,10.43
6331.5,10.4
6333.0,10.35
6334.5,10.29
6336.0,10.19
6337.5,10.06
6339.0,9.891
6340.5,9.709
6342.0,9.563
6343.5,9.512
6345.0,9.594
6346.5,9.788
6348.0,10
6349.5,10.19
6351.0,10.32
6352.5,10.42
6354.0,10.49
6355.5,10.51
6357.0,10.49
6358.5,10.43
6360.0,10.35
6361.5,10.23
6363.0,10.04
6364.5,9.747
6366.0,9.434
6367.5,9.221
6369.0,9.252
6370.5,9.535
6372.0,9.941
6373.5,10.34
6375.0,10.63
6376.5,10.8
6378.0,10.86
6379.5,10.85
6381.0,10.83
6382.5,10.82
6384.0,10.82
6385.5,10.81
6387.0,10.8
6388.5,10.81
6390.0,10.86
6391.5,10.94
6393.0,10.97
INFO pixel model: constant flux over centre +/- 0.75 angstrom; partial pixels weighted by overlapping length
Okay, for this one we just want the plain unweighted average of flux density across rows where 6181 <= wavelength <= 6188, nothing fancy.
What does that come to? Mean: 10.5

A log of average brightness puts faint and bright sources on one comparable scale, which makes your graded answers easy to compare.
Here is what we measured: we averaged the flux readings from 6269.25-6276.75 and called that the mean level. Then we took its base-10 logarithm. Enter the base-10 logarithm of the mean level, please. 1.01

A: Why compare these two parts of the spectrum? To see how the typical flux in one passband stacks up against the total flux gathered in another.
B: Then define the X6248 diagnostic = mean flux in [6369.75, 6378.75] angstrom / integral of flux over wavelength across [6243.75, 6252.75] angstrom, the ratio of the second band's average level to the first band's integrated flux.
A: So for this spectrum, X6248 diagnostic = 0.109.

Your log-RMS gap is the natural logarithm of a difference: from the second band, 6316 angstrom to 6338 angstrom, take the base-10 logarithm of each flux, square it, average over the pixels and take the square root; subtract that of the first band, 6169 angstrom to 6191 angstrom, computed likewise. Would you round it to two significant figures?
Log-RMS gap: -6.2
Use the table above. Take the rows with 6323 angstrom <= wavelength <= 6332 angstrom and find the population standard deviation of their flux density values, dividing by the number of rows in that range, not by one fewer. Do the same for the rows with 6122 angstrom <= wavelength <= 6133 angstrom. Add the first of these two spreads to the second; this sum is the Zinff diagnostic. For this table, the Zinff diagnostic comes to 0.18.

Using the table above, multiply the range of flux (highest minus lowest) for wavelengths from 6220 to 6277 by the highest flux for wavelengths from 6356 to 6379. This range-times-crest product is 11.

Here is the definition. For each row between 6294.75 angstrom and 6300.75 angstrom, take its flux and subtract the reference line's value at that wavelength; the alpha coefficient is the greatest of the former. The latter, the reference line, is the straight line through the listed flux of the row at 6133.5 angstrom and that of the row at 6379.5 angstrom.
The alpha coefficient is -0.20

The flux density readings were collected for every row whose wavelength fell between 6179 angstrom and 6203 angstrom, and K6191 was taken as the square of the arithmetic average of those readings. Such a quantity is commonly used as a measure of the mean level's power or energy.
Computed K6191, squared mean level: 112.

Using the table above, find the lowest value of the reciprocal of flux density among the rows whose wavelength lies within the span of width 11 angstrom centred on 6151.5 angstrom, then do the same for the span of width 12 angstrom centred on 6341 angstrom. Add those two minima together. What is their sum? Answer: 0.192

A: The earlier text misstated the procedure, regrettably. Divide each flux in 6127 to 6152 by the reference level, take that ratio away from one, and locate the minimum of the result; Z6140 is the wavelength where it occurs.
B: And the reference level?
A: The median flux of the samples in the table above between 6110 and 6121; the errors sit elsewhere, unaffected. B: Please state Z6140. 6147.0 angstrom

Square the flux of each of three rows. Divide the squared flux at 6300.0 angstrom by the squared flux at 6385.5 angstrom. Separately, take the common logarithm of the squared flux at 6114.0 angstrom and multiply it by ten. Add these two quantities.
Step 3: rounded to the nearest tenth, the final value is 21.7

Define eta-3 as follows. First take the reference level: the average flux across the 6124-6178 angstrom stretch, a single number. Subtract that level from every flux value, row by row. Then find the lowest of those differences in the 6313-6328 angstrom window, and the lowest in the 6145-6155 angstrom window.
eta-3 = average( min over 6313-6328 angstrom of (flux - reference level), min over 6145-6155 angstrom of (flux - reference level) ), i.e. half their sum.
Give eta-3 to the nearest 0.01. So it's 0.12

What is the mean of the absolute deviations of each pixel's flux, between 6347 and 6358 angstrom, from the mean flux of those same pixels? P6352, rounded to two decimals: 0.15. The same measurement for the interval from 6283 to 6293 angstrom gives 0.08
